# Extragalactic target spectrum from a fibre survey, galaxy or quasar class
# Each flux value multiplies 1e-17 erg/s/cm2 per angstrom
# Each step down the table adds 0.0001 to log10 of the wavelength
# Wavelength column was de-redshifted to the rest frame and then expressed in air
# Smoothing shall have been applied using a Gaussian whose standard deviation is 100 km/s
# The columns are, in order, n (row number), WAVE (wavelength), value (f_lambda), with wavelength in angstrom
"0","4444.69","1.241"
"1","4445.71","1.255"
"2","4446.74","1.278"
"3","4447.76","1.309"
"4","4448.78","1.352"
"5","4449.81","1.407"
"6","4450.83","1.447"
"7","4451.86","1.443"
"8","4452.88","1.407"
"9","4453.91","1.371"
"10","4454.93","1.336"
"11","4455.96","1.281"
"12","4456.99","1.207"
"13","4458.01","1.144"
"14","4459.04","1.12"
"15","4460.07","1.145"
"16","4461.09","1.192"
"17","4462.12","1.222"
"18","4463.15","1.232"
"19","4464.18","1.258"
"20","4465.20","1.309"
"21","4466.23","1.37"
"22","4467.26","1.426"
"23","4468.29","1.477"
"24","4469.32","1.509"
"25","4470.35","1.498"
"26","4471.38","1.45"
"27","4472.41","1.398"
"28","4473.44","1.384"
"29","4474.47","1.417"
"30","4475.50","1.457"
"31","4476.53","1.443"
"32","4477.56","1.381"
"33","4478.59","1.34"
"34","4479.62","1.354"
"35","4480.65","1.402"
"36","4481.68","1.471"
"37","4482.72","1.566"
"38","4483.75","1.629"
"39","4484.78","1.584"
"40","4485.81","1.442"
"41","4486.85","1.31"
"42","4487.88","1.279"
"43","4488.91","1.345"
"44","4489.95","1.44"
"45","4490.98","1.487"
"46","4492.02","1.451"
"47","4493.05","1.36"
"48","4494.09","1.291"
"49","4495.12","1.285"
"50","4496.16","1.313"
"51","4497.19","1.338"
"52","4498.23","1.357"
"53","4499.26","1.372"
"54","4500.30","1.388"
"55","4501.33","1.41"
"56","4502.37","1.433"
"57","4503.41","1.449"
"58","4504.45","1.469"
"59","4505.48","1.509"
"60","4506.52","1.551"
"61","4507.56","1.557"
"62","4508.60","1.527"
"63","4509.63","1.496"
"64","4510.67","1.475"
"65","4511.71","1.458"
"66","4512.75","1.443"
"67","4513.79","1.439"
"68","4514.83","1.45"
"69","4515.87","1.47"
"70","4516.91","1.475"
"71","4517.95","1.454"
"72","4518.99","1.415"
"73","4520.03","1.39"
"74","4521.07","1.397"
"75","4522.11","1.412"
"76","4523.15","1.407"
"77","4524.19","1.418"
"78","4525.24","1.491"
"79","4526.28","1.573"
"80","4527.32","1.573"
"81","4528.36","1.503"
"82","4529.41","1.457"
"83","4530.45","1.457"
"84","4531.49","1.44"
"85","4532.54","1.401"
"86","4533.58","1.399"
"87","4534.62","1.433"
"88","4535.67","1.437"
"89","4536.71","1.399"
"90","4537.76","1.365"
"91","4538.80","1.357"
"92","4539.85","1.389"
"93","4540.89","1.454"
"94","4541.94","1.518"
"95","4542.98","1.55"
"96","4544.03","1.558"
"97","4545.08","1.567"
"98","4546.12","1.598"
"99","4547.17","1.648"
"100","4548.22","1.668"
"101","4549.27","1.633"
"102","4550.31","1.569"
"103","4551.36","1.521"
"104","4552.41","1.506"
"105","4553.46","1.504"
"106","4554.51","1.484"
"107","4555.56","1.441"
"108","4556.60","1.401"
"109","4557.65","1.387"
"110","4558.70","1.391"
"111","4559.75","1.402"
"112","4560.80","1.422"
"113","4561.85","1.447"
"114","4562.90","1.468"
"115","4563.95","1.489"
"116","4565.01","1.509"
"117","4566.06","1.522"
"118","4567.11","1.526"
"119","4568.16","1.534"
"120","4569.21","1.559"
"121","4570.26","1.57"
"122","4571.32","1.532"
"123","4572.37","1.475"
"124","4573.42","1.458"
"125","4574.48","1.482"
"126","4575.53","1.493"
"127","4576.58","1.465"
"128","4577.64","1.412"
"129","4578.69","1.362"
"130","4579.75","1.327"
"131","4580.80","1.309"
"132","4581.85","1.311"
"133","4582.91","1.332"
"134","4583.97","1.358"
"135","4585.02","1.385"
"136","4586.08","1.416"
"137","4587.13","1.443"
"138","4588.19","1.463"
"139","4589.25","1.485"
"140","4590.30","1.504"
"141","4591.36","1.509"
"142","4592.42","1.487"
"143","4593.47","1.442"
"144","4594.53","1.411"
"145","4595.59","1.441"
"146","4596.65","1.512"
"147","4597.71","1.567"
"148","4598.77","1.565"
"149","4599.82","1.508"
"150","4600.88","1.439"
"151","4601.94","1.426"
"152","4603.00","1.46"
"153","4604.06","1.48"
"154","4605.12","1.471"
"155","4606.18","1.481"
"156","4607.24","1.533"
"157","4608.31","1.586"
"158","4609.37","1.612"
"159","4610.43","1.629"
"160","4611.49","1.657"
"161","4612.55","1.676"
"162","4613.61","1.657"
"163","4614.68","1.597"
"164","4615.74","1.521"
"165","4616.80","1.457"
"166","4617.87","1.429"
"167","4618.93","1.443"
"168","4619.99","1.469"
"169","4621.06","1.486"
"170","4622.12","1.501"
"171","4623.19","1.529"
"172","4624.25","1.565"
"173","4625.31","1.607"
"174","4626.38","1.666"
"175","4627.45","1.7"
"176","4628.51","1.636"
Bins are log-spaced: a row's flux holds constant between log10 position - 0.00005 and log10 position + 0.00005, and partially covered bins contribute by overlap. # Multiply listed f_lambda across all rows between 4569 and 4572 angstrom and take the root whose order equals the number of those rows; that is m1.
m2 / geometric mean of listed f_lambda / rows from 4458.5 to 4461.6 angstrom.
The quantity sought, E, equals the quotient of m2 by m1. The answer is 0.74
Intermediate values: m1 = 1.55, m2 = 1.15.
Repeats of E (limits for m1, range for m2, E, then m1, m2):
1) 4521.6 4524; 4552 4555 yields 1.06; 1.41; 1.50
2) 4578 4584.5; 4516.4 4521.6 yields 1.07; 1.33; 1.43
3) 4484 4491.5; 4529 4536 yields 1.02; 1.41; 1.43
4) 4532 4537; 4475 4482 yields 0.99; 1.41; 1.41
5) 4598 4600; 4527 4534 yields 0.95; 1.54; 1.46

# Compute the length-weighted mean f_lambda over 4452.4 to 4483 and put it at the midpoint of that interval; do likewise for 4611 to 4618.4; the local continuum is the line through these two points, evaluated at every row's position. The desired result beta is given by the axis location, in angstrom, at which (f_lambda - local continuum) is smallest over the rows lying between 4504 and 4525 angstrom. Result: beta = 4520.03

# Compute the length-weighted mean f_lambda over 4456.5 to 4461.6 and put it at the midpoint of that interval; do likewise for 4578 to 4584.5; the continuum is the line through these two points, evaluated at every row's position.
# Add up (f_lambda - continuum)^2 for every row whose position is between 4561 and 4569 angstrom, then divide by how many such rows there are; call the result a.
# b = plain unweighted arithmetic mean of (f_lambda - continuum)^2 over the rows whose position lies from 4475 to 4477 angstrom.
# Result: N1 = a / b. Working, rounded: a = 0.035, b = 0.069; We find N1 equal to 0.5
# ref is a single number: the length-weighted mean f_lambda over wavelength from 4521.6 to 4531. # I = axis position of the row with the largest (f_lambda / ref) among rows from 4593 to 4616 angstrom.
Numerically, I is 4612.55 angstrom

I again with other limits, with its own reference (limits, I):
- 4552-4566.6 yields 4566.06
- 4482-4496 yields 4483.75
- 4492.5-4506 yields 4505.48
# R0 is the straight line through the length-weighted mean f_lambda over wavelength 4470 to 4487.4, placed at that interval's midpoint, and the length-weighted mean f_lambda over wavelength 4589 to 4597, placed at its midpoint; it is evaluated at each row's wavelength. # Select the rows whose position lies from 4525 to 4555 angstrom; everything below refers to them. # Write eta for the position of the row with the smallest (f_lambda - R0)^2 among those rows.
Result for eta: 4530.45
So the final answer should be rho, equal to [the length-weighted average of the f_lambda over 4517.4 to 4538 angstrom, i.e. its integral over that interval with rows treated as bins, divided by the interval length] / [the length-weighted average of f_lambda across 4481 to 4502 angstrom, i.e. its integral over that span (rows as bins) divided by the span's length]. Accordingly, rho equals 1.03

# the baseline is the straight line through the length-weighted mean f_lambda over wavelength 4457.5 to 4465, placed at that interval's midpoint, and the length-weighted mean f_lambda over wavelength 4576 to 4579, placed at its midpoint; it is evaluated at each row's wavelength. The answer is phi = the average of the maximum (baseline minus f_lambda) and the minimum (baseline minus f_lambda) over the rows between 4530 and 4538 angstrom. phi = -0.08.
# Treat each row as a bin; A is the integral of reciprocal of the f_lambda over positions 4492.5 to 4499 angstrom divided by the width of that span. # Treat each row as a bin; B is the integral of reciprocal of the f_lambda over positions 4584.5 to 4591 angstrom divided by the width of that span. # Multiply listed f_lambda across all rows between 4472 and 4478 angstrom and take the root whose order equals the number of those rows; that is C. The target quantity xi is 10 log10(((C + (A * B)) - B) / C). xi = -0.55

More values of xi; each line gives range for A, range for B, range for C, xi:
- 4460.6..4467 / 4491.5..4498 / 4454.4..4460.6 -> -0.61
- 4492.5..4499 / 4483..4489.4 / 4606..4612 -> -0.50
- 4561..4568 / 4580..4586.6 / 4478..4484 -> -0.80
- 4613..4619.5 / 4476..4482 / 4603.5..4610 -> -0.76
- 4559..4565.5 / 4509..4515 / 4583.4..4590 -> -0.71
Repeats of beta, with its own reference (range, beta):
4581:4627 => 4581.85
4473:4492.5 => 4487.88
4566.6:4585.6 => 4580.80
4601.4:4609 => 4601.94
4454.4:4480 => 4459.04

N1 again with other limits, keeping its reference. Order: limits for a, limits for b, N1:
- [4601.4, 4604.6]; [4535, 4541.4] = 0.5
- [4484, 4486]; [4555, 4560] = 9.6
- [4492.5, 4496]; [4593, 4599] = 0.5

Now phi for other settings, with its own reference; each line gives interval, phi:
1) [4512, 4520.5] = -0.13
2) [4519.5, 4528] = -0.17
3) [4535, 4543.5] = -0.11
